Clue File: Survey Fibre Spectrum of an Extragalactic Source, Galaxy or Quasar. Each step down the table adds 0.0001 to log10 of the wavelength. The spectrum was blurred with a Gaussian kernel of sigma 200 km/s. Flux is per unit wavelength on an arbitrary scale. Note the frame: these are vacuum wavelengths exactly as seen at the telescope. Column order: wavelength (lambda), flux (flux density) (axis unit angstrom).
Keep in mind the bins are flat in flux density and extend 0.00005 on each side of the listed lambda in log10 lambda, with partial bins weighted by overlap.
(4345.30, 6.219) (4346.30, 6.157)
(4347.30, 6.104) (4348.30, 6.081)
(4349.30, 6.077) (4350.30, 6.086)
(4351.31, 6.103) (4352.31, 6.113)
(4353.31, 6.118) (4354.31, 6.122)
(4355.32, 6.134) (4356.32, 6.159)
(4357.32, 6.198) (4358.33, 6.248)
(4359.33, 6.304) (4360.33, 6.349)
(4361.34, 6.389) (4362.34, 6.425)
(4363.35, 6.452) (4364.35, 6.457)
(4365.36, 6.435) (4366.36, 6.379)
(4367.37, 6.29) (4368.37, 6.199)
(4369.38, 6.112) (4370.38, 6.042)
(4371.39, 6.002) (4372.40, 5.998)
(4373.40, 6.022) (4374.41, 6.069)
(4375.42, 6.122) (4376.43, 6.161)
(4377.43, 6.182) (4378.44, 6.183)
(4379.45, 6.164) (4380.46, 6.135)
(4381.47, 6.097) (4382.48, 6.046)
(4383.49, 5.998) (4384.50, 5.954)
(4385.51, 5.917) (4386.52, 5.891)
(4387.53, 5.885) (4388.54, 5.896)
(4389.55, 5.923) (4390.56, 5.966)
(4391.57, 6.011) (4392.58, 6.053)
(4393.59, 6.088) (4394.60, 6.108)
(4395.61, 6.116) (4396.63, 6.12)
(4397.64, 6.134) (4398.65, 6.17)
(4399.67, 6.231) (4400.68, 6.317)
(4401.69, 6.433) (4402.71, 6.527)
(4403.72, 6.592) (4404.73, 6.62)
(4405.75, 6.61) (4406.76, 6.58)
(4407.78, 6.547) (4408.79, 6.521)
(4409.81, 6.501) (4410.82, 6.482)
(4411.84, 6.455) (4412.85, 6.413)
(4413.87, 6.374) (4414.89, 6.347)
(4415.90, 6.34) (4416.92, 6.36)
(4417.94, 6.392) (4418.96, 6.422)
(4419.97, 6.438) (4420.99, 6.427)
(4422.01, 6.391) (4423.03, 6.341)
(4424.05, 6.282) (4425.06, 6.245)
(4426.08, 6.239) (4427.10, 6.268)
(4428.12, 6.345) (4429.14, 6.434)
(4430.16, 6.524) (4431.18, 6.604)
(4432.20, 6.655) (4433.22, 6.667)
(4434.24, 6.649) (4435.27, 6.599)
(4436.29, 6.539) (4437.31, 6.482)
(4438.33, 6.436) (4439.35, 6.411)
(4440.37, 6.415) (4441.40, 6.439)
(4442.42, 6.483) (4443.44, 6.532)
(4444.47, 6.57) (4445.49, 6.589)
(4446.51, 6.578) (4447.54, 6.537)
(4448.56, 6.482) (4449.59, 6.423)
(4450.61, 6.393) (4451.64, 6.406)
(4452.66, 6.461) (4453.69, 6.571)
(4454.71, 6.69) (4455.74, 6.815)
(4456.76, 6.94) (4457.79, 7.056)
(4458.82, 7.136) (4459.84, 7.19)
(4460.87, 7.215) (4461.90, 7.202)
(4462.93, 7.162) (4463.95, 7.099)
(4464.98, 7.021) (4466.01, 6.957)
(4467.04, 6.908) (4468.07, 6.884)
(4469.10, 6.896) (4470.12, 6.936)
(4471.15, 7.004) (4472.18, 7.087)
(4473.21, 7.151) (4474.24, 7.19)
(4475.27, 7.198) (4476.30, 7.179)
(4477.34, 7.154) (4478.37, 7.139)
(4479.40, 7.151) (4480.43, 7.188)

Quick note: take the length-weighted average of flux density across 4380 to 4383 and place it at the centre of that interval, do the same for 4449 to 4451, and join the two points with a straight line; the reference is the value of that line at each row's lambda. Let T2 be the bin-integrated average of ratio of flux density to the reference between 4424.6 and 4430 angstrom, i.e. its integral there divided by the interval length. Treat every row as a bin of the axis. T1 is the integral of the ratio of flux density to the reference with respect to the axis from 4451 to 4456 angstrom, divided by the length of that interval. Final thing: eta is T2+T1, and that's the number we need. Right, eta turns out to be 2.02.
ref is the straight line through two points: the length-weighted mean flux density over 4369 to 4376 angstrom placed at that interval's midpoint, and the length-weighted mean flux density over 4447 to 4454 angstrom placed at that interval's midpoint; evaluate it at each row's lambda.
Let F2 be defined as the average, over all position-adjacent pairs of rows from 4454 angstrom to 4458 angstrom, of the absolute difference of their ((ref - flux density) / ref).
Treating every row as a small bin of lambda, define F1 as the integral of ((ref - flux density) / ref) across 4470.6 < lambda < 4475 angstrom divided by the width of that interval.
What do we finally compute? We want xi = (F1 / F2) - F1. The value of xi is -4.5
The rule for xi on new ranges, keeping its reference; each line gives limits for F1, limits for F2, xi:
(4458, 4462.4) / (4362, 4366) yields -37.2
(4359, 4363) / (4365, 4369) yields -4.5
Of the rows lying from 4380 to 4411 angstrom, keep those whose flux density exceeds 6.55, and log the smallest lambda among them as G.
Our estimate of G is 4403.72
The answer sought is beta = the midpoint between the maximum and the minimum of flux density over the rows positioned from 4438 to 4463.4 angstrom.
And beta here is 6.80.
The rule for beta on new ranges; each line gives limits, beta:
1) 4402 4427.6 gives 6.43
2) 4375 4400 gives 6.06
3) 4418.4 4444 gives 6.45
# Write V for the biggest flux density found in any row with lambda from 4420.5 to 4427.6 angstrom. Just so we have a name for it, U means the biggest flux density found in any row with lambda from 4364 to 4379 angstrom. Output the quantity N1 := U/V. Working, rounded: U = 6.457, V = 6.427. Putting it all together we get 1.00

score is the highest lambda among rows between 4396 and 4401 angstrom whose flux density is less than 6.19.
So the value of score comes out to 4398.65 angstrom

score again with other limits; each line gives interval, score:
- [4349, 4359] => 4356.32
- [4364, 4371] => 4370.38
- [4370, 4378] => 4377.43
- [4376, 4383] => 4382.48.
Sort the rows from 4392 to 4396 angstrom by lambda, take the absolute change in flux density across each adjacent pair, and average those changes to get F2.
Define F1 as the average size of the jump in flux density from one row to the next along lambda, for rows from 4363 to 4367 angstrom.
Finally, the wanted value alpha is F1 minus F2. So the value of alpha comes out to 0.01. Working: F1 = 0.03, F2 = 0.021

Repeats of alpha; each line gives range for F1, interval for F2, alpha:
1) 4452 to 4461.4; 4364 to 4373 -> 0.04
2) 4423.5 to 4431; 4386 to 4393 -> 0.03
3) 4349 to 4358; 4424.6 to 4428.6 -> -0.02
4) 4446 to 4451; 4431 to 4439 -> 0.00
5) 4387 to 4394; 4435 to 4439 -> -0.02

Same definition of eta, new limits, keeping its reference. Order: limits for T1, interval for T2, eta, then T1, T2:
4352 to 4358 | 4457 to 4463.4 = 2.14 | 1.03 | 1.11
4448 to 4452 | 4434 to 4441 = 2.02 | 1.00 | 1.02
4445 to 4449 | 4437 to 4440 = 2.04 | 1.02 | 1.02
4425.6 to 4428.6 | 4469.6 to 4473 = 2.08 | 1.00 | 1.08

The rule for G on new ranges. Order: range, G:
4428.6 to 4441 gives 4431.18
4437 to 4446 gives 4444.47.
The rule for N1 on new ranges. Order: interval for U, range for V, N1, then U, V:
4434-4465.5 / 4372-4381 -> 1.17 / 7.215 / 6.183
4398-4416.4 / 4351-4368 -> 1.03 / 6.62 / 6.457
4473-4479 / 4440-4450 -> 1.09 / 7.198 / 6.589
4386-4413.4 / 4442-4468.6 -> 0.92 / 6.62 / 7.215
